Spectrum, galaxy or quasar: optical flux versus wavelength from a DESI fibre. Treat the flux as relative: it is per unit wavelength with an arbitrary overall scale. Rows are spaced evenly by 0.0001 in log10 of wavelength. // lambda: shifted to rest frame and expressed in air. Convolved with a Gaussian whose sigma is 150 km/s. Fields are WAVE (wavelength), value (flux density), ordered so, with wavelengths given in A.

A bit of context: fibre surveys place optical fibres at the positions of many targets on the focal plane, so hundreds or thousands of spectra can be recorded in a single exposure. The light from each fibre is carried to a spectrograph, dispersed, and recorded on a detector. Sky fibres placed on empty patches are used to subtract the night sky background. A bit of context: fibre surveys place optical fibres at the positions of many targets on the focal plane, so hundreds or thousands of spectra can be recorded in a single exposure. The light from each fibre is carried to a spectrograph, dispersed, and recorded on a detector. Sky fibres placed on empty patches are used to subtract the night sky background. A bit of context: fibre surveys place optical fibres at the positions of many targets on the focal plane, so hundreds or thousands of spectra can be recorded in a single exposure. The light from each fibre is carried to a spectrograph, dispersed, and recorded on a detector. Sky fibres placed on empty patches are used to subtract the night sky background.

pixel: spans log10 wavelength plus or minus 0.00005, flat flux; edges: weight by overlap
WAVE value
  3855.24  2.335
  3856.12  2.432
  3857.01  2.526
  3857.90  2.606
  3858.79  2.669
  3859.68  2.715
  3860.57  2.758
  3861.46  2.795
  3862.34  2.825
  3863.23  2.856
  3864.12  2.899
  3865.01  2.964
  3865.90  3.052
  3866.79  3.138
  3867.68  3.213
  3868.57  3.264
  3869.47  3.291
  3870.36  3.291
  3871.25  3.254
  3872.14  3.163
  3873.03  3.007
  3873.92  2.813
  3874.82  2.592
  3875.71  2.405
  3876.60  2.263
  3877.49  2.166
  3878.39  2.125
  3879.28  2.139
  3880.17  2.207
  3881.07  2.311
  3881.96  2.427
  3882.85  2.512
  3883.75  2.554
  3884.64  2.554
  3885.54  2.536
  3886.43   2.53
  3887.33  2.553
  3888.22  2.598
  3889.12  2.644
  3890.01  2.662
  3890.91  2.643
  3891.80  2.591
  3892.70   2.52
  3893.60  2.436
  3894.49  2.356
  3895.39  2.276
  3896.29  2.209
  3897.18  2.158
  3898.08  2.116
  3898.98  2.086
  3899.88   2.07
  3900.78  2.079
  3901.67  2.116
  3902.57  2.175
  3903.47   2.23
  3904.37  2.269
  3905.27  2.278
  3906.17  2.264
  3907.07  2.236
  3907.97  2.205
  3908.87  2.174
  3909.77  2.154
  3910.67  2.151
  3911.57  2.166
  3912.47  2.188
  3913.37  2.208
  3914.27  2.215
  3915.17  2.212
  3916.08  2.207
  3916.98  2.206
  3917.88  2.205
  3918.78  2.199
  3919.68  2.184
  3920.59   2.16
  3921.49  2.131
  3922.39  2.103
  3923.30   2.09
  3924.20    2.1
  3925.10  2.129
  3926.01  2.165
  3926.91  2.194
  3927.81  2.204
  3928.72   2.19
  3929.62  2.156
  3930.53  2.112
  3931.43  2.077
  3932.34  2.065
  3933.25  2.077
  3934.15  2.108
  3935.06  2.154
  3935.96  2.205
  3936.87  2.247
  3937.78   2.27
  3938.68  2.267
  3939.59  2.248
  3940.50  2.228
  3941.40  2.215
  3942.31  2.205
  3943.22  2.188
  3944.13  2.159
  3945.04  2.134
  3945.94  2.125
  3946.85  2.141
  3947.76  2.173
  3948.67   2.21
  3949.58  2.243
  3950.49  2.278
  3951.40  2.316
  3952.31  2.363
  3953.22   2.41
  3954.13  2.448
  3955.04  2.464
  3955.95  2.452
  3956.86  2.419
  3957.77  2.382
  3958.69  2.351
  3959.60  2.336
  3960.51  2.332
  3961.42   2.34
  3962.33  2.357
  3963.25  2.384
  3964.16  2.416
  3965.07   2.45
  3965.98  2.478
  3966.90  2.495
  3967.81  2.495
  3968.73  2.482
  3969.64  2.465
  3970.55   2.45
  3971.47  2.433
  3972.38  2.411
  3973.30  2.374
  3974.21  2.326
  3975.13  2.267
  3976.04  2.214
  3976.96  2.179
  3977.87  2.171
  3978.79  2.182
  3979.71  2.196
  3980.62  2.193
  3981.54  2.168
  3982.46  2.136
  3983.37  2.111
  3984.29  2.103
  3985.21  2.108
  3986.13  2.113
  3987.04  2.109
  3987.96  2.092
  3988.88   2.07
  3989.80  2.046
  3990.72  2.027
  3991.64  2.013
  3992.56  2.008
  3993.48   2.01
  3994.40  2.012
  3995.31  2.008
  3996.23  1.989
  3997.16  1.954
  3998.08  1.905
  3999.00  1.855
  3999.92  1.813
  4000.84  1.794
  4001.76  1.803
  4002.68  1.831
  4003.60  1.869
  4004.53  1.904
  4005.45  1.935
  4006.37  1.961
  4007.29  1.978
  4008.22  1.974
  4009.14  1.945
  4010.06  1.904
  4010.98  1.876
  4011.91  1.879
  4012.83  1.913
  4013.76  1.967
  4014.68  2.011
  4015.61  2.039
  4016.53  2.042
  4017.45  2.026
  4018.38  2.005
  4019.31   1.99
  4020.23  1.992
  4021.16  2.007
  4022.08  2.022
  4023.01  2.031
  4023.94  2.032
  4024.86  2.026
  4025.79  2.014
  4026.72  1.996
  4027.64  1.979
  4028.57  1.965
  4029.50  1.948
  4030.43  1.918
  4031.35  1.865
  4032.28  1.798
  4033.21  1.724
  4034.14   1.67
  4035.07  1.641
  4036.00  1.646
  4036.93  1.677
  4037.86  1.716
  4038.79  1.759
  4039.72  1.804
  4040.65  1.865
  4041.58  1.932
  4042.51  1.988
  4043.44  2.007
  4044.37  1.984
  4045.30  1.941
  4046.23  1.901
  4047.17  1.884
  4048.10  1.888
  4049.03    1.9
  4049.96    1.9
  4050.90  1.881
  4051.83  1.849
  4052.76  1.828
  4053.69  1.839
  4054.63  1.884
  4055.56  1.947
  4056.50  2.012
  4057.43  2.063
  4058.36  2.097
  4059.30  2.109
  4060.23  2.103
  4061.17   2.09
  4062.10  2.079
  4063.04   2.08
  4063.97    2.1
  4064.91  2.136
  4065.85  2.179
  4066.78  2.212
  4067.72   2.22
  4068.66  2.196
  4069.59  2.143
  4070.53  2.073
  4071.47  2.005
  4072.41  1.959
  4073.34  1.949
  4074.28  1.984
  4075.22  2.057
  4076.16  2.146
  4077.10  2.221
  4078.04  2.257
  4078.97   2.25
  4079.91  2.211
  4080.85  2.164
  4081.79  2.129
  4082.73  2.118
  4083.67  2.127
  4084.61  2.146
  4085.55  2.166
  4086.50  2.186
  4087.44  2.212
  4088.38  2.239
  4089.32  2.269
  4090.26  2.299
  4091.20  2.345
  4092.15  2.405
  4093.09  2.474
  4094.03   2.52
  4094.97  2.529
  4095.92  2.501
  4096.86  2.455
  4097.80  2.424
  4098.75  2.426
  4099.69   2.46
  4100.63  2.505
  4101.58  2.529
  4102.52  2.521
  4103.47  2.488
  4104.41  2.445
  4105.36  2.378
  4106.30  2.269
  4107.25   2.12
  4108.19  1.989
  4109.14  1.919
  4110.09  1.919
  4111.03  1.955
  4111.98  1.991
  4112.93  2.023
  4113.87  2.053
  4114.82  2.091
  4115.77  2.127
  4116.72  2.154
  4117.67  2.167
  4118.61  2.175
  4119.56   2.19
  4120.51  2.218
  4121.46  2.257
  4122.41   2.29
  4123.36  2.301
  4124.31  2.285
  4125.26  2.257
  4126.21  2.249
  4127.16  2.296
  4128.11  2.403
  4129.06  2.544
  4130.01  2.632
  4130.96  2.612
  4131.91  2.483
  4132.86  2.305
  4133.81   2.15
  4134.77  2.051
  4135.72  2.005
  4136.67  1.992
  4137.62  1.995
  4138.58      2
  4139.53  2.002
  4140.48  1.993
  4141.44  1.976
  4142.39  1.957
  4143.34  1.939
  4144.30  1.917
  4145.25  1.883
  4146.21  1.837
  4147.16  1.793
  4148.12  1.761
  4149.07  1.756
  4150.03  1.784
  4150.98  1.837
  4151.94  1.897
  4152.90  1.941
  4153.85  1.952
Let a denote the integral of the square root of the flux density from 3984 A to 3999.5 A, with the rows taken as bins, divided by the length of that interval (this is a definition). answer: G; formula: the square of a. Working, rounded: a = 1.42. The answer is 2.02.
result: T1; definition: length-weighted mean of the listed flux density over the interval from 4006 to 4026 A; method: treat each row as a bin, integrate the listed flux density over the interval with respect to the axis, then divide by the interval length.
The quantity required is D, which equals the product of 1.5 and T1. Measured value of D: 2.97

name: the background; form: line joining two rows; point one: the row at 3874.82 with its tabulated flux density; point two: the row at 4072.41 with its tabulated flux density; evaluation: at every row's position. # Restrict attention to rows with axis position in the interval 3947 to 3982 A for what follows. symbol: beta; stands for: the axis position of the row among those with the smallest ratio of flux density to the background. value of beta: 3947.76 A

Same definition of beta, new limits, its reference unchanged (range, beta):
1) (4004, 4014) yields 4010.98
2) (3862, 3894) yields 3878.39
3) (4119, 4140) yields 4136.67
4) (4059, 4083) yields 4073.34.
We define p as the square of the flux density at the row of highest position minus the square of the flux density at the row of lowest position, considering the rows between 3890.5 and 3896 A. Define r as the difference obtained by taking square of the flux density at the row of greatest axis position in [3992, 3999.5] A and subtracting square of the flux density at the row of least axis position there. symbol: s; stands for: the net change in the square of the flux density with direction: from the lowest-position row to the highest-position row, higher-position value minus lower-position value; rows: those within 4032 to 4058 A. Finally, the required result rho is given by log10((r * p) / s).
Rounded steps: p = -1.8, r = -0.6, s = 1.0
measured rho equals 0.0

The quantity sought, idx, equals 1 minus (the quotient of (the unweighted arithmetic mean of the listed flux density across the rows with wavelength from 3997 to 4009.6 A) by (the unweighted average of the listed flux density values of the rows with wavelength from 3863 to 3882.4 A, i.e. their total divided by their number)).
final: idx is 0.31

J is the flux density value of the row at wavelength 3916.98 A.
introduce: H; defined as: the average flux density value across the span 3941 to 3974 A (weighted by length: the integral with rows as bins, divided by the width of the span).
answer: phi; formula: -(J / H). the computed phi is -0.94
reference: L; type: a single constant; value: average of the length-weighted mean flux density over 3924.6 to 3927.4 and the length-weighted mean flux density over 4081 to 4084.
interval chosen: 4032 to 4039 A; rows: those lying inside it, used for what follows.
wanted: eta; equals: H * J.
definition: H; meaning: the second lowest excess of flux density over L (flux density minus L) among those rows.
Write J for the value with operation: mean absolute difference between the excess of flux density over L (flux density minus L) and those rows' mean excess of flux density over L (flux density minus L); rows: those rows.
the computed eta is -0.023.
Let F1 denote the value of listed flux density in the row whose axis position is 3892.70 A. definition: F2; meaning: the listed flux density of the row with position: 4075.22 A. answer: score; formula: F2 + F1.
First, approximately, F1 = 2.52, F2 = 2.057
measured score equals 4.6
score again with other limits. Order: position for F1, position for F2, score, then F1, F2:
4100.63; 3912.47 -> 4.7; 2.505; 2.188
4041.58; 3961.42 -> 4.3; 1.932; 2.34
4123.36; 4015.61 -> 4.3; 2.301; 2.039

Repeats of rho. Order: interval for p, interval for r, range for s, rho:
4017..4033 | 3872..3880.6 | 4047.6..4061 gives 0.7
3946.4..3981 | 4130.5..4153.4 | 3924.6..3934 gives 0.5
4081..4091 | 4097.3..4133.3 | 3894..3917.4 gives -0.2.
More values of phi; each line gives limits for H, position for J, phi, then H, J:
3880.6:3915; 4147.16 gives -0.77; 2.3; 1.793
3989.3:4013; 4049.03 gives -0.98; 1.9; 1.9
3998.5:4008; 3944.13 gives -1.15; 1.9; 2.159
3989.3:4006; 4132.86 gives -1.19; 1.9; 2.305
